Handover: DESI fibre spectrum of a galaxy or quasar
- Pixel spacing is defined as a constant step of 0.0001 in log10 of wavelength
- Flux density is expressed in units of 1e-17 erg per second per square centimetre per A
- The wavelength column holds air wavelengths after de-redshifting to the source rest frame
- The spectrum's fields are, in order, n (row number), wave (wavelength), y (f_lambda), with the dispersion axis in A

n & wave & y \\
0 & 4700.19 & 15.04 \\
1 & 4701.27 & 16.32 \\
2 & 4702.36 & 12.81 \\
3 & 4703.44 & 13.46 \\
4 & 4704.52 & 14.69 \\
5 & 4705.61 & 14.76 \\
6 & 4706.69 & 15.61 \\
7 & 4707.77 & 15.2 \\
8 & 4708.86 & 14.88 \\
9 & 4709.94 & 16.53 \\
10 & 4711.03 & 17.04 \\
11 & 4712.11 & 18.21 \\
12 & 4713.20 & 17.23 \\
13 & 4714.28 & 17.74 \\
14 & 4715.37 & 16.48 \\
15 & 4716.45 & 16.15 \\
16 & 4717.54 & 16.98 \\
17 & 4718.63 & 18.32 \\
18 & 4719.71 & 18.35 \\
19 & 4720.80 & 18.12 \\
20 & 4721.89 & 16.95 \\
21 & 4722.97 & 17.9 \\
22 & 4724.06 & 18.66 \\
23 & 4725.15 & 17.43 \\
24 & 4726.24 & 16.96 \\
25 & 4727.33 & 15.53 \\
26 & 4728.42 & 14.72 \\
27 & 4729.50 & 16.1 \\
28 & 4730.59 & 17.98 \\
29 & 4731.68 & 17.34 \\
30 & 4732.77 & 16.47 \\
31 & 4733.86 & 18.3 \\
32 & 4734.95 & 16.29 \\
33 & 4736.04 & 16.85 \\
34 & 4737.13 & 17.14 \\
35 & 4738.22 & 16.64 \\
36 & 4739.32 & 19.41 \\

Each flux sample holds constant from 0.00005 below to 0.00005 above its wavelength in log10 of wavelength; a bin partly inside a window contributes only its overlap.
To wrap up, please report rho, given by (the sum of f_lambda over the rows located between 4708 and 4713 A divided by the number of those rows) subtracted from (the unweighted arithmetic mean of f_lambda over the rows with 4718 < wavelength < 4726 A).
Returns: 1.3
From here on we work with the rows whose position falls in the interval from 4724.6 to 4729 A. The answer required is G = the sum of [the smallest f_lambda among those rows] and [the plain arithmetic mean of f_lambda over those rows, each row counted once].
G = 31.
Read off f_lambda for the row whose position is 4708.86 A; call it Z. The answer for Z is 14.88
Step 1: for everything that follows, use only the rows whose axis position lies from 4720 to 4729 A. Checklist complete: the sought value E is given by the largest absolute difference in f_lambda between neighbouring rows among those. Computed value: 1.43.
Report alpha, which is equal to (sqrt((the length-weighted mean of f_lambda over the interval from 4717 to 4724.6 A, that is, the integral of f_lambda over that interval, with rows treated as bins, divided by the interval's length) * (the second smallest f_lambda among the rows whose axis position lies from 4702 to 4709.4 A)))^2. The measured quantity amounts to 241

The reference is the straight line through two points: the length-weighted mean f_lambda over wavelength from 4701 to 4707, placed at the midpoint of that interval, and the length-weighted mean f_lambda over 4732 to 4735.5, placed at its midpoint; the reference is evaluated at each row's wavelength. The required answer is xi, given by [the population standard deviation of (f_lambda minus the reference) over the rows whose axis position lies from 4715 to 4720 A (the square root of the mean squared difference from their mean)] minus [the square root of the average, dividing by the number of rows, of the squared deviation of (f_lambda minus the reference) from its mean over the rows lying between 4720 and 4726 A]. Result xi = 0.2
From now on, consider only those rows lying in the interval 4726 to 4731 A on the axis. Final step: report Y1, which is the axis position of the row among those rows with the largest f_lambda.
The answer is 4730.59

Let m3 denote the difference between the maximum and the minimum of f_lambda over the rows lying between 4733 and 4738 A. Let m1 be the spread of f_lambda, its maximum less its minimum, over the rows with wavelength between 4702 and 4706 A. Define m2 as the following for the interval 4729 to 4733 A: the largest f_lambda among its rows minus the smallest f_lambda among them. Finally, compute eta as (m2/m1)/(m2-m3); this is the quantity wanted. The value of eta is -7.4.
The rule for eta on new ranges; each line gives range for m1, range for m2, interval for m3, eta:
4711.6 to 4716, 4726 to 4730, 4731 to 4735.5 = 5.6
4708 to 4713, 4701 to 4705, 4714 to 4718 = 0.5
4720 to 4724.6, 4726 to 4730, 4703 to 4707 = 14.6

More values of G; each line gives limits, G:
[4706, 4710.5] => 30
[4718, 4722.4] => 35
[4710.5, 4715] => 35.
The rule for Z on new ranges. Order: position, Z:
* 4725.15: 17.43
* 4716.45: 16.15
